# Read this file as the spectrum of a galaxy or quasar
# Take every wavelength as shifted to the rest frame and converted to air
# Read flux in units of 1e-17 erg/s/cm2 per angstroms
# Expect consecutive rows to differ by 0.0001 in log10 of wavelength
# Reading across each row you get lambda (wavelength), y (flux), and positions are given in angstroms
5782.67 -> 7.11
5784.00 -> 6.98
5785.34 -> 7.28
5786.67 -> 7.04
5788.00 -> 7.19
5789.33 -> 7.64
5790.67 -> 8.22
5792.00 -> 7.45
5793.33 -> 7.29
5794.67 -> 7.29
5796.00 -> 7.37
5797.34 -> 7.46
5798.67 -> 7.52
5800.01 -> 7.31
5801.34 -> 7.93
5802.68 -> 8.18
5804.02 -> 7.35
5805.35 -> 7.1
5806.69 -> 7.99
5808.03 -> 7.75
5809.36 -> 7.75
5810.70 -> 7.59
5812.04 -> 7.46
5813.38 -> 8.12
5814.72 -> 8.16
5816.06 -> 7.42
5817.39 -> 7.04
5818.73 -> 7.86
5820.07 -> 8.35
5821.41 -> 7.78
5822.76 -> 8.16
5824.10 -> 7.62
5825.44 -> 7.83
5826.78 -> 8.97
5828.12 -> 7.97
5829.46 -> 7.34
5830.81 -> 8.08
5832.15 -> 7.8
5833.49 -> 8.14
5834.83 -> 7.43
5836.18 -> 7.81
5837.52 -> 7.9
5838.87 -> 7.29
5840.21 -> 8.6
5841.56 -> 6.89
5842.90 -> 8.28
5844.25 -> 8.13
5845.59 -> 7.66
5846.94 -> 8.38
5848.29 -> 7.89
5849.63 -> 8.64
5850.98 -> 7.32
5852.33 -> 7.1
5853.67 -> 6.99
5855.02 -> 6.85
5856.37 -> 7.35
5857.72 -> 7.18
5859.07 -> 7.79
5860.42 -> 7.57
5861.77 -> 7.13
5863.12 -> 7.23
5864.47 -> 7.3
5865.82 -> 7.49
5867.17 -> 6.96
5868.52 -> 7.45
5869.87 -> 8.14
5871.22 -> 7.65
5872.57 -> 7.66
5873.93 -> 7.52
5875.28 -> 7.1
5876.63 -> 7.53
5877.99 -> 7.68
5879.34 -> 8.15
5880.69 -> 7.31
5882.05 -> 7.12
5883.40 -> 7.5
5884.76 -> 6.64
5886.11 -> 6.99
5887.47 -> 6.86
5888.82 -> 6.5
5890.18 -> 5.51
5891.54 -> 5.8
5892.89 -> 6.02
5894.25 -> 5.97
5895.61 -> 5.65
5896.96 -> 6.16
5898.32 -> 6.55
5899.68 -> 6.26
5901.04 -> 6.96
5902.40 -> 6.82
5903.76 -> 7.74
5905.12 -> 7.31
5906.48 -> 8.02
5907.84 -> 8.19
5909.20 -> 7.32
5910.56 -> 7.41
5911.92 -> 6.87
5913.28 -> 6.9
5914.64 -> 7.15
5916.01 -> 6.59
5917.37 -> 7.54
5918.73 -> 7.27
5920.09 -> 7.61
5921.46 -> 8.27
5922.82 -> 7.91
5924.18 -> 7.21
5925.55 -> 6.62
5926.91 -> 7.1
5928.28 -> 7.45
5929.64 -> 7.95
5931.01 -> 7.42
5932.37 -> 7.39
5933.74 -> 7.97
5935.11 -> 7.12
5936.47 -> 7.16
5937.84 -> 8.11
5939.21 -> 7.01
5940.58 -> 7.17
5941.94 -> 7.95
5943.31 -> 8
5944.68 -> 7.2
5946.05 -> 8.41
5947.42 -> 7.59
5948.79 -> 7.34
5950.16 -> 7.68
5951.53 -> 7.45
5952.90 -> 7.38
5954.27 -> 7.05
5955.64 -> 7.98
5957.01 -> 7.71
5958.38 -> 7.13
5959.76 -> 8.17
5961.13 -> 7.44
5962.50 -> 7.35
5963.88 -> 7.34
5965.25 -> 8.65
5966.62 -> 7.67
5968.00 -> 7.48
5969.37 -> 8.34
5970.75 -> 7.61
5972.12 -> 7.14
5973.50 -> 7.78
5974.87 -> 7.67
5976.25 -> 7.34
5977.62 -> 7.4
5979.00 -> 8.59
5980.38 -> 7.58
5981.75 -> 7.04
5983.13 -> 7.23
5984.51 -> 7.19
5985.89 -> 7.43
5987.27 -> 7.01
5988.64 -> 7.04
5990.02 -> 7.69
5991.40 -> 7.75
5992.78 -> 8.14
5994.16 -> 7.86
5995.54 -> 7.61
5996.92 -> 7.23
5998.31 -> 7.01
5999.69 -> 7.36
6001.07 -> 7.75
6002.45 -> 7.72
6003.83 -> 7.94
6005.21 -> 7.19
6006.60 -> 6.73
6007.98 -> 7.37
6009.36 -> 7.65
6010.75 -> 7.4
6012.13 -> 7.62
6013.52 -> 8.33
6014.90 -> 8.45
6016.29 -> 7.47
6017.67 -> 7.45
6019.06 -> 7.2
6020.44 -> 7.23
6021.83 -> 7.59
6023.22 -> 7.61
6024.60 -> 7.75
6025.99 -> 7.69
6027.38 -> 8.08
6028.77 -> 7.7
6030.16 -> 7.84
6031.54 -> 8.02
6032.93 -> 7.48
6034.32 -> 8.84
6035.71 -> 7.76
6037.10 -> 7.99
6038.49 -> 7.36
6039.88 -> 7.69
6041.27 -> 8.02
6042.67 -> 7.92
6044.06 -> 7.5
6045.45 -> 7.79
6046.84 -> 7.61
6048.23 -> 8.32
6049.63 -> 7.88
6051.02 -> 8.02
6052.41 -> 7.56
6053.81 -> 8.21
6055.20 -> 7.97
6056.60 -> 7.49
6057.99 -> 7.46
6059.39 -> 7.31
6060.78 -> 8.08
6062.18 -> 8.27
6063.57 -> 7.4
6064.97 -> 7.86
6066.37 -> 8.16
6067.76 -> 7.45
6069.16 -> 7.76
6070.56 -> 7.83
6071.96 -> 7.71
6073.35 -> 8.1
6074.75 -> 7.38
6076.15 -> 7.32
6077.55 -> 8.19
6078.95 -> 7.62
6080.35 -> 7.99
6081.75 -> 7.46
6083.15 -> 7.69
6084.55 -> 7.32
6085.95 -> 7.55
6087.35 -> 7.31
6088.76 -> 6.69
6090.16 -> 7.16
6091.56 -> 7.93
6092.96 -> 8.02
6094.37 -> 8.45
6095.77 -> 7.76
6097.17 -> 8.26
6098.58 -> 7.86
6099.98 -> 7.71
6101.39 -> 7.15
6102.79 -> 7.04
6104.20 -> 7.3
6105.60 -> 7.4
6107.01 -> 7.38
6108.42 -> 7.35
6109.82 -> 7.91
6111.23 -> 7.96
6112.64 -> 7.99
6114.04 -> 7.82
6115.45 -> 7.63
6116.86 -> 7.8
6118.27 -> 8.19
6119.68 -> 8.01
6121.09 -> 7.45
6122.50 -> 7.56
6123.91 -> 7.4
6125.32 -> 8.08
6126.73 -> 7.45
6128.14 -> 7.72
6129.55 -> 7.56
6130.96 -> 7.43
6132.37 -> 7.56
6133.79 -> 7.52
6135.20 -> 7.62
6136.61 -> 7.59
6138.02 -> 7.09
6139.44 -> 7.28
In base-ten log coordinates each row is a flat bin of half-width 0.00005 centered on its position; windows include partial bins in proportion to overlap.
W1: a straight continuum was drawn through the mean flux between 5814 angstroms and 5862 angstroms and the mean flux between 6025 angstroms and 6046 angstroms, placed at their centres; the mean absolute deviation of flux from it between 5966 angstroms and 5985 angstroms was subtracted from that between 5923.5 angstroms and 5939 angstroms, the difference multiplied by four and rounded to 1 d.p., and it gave 0.3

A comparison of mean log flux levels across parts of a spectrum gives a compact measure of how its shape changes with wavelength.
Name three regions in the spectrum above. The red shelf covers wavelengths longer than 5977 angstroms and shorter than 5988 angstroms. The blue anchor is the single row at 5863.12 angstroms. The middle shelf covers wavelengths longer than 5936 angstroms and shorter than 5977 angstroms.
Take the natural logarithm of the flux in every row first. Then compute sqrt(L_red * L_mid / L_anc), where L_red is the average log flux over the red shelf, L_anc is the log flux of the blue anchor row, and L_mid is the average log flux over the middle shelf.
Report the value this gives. 1.43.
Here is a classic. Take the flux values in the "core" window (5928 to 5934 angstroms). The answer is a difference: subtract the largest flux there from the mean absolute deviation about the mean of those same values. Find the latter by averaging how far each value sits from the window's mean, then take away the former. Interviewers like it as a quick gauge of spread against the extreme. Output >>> -7.71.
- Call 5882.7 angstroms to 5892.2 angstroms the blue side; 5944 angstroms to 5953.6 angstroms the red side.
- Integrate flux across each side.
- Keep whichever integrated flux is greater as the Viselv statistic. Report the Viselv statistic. 72.7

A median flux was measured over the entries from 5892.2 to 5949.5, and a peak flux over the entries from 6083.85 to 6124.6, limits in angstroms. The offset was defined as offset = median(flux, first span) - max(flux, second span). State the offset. -1.2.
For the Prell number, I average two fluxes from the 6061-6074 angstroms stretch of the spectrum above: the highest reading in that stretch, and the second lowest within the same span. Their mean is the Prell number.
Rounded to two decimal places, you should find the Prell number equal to 7.86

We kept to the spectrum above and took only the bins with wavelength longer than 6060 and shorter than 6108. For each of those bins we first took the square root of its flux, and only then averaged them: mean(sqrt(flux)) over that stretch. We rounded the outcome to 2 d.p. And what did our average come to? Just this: 2.77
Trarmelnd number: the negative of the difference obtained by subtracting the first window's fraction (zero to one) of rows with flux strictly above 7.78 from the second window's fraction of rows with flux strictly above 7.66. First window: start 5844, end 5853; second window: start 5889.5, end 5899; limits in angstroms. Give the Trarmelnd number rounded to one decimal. 0.6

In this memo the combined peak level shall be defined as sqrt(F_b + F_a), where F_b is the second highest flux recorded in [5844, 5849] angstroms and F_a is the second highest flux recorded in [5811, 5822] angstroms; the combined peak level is 4.04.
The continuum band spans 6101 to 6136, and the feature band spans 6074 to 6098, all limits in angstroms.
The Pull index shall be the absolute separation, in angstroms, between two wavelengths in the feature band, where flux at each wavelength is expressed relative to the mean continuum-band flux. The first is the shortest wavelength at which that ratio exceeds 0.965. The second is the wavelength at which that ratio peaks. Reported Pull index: 19.6 angstroms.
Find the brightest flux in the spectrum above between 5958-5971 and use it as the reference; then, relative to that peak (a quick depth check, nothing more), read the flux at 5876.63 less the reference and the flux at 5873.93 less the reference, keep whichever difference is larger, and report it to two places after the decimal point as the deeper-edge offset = -1.12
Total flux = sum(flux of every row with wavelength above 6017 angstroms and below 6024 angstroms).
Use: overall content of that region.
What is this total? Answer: 37.1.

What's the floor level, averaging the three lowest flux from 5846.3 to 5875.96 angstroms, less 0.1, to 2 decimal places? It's 6.83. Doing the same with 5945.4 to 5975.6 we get 7.01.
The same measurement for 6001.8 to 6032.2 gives 6.94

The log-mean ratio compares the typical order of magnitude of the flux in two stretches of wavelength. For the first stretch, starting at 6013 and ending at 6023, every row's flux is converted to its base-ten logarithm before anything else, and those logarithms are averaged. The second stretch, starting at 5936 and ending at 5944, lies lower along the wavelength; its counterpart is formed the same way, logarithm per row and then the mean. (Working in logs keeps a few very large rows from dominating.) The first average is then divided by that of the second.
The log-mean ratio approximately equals 1.01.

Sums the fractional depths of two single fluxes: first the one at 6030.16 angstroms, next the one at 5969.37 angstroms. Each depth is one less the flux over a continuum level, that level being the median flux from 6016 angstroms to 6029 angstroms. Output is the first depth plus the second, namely -0.13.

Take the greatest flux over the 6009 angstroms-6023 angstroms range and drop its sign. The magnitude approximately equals 8.45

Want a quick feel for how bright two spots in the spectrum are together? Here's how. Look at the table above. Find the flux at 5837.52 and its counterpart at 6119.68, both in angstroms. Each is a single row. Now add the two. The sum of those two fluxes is 15.9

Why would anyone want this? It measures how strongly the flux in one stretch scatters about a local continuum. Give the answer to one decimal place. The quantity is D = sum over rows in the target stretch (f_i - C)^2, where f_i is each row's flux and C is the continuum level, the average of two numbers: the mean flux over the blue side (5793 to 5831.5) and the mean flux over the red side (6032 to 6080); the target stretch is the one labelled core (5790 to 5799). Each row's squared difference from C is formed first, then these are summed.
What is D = 1.1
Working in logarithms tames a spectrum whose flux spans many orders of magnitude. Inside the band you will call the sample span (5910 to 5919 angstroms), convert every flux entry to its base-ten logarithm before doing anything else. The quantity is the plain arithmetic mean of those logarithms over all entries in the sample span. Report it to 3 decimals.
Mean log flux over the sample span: 0.851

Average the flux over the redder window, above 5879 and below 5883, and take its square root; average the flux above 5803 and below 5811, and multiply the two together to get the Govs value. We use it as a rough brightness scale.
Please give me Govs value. 20.8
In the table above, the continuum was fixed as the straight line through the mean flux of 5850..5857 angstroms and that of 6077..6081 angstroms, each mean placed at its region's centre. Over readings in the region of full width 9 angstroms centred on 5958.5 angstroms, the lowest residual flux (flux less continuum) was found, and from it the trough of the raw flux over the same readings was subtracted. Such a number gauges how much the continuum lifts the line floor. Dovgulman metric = -7.5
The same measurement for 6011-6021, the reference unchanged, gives -7.7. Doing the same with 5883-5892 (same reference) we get -7.3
